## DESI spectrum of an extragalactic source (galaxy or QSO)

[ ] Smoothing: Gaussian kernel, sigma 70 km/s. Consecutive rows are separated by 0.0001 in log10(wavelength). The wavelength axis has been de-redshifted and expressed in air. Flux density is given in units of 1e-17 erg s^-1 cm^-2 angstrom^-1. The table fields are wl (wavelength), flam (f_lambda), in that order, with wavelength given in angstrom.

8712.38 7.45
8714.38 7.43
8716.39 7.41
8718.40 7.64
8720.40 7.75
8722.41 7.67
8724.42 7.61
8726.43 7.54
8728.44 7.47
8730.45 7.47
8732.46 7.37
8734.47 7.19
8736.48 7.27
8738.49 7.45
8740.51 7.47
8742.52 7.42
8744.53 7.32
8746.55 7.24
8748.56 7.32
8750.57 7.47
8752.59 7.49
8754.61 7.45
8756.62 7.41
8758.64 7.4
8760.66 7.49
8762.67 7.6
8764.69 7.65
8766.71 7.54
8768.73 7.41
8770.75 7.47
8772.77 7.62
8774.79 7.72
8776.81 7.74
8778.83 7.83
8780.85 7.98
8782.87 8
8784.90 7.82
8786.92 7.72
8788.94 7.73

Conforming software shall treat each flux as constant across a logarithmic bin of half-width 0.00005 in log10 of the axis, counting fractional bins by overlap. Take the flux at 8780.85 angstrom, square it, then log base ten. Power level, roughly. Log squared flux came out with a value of 1.80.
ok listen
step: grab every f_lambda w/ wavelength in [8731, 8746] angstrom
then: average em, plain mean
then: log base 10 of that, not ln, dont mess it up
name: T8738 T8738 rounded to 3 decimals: 0.867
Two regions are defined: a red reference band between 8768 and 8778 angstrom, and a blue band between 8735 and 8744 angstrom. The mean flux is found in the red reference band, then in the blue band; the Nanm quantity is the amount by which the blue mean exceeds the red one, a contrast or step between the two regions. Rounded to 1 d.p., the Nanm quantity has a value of -0.2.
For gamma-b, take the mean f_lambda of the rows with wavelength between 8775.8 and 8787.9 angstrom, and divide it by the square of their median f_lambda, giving 0.128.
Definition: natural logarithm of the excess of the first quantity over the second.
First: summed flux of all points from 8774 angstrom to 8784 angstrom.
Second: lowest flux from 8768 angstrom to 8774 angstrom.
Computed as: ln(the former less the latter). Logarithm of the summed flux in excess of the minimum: 3.5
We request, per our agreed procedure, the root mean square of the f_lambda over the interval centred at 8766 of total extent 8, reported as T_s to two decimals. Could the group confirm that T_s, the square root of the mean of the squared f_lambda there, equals 7.55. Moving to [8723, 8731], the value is 7.52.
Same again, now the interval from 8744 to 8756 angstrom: 7.38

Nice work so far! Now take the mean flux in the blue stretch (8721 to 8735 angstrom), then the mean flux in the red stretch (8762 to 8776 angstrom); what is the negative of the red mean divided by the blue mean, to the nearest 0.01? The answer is -1.01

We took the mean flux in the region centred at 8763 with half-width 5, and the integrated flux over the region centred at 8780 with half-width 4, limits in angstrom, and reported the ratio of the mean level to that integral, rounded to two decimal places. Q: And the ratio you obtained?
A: 0.12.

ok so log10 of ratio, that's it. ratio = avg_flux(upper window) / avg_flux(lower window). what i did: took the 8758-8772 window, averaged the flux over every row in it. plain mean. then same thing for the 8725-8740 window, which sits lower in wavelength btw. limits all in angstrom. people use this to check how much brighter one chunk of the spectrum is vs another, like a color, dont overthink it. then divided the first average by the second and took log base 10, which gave 0.007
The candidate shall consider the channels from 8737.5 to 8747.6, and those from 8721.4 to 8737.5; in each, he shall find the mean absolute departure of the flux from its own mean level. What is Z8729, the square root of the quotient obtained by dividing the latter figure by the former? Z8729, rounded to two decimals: 1.27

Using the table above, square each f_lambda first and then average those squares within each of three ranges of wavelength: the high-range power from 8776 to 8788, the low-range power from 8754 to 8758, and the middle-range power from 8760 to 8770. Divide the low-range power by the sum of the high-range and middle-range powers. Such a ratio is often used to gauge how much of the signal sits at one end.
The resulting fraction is 0.466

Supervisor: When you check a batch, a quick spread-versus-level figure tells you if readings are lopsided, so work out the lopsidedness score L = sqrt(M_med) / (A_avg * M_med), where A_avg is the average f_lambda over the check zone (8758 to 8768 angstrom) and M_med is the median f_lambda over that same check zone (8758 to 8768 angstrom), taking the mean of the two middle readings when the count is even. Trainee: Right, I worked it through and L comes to 0.0483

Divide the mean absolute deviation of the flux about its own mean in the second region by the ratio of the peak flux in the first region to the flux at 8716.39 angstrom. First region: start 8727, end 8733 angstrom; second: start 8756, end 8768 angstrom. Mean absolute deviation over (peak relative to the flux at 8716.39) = 0.081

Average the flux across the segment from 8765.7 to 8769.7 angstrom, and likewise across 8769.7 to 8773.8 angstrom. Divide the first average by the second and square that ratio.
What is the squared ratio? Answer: 0.98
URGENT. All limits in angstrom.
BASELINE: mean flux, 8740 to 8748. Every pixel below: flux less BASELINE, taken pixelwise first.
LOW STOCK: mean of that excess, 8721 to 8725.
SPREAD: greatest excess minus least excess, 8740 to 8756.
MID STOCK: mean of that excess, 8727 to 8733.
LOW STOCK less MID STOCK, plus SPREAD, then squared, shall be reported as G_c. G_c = 0.21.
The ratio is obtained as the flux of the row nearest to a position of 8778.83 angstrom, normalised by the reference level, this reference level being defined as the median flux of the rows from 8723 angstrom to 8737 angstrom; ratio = 1.05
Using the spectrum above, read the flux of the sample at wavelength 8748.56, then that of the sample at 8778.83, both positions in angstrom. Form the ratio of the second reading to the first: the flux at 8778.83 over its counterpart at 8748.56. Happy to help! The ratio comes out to 1.07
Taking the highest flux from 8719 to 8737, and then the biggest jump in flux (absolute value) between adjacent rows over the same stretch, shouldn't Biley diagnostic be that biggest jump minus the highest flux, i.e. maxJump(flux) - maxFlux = -7.57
